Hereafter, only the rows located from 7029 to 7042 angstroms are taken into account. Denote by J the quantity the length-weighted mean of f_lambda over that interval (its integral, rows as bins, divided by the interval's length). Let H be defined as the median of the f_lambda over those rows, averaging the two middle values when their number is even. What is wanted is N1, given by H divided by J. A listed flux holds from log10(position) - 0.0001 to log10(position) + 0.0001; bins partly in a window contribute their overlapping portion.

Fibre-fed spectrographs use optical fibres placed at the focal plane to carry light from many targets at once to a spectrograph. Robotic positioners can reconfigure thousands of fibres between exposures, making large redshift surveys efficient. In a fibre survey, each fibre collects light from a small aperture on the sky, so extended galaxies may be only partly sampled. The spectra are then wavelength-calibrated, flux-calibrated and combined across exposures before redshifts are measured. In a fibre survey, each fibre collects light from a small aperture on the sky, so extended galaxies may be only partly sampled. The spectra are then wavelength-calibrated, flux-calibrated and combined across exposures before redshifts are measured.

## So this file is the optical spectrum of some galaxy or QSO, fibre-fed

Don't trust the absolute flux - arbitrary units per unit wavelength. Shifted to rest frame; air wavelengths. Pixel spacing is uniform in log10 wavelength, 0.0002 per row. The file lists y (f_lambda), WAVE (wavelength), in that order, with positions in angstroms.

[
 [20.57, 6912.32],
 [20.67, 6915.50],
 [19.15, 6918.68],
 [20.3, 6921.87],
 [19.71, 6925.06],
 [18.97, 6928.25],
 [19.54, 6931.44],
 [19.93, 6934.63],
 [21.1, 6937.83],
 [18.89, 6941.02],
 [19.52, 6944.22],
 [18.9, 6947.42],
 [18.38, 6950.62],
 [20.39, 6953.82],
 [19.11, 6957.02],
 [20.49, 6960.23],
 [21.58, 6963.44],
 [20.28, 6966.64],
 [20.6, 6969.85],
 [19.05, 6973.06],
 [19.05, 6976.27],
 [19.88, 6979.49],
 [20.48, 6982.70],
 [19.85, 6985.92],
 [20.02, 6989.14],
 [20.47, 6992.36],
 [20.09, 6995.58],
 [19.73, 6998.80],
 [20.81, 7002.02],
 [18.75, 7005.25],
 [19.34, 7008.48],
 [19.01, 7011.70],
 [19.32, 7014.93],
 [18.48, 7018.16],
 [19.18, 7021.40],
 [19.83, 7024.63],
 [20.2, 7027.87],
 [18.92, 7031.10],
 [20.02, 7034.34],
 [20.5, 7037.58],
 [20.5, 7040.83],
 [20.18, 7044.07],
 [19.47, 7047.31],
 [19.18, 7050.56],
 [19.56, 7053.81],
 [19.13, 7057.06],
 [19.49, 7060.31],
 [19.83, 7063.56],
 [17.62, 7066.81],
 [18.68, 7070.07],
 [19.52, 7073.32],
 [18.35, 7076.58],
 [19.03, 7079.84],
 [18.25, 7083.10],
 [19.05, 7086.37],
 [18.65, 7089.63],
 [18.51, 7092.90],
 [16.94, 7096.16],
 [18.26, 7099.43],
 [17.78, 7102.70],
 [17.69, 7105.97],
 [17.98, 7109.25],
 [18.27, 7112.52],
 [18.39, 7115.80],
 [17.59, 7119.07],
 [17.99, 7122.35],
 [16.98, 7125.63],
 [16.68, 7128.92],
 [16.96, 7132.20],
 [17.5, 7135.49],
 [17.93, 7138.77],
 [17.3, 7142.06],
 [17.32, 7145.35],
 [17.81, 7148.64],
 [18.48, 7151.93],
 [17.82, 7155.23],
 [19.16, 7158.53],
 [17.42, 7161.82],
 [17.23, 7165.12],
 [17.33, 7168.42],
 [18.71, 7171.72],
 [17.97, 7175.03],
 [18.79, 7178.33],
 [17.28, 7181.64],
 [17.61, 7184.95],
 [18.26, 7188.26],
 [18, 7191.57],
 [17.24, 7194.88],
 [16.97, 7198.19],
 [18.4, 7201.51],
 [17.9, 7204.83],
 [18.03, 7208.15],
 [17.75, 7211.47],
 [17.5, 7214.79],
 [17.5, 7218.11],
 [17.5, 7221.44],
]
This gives 1.01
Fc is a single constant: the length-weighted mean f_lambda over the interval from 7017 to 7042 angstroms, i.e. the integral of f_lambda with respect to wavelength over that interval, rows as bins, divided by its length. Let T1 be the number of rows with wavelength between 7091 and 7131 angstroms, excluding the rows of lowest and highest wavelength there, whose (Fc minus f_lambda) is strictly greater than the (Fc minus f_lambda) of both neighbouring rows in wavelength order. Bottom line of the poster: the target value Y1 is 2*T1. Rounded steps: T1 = 3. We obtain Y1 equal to 6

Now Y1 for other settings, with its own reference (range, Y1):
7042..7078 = 6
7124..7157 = 4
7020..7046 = 2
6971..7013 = 6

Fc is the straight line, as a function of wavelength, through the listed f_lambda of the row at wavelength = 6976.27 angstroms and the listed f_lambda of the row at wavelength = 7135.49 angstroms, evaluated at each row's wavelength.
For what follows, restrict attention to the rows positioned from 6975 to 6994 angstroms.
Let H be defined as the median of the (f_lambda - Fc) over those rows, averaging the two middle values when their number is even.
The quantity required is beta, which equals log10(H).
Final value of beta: 0.00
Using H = 1.0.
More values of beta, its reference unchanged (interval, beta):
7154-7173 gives -0.46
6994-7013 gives -0.12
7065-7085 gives -0.39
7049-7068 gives 0.03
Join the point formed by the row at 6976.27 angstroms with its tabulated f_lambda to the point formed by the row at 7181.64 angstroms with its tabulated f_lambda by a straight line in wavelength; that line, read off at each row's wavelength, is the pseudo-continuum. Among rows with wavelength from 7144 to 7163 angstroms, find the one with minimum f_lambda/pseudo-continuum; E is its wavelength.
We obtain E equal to 7145.35 angstroms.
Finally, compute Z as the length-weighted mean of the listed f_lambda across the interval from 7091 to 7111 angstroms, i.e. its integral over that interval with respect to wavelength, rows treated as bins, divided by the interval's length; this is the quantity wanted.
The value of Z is 17.9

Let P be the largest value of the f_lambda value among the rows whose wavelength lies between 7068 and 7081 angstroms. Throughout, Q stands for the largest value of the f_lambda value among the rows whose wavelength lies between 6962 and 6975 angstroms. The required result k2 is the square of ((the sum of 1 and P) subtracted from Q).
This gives 1.1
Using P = 19.52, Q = 21.58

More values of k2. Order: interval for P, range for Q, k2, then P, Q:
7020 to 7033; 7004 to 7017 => 3.5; 20.2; 19.34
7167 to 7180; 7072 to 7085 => 0.1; 18.79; 19.52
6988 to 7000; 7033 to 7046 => 0.9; 20.47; 20.5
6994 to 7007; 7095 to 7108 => 12.6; 20.81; 18.26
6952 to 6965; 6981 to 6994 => 4.4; 21.58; 20.48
